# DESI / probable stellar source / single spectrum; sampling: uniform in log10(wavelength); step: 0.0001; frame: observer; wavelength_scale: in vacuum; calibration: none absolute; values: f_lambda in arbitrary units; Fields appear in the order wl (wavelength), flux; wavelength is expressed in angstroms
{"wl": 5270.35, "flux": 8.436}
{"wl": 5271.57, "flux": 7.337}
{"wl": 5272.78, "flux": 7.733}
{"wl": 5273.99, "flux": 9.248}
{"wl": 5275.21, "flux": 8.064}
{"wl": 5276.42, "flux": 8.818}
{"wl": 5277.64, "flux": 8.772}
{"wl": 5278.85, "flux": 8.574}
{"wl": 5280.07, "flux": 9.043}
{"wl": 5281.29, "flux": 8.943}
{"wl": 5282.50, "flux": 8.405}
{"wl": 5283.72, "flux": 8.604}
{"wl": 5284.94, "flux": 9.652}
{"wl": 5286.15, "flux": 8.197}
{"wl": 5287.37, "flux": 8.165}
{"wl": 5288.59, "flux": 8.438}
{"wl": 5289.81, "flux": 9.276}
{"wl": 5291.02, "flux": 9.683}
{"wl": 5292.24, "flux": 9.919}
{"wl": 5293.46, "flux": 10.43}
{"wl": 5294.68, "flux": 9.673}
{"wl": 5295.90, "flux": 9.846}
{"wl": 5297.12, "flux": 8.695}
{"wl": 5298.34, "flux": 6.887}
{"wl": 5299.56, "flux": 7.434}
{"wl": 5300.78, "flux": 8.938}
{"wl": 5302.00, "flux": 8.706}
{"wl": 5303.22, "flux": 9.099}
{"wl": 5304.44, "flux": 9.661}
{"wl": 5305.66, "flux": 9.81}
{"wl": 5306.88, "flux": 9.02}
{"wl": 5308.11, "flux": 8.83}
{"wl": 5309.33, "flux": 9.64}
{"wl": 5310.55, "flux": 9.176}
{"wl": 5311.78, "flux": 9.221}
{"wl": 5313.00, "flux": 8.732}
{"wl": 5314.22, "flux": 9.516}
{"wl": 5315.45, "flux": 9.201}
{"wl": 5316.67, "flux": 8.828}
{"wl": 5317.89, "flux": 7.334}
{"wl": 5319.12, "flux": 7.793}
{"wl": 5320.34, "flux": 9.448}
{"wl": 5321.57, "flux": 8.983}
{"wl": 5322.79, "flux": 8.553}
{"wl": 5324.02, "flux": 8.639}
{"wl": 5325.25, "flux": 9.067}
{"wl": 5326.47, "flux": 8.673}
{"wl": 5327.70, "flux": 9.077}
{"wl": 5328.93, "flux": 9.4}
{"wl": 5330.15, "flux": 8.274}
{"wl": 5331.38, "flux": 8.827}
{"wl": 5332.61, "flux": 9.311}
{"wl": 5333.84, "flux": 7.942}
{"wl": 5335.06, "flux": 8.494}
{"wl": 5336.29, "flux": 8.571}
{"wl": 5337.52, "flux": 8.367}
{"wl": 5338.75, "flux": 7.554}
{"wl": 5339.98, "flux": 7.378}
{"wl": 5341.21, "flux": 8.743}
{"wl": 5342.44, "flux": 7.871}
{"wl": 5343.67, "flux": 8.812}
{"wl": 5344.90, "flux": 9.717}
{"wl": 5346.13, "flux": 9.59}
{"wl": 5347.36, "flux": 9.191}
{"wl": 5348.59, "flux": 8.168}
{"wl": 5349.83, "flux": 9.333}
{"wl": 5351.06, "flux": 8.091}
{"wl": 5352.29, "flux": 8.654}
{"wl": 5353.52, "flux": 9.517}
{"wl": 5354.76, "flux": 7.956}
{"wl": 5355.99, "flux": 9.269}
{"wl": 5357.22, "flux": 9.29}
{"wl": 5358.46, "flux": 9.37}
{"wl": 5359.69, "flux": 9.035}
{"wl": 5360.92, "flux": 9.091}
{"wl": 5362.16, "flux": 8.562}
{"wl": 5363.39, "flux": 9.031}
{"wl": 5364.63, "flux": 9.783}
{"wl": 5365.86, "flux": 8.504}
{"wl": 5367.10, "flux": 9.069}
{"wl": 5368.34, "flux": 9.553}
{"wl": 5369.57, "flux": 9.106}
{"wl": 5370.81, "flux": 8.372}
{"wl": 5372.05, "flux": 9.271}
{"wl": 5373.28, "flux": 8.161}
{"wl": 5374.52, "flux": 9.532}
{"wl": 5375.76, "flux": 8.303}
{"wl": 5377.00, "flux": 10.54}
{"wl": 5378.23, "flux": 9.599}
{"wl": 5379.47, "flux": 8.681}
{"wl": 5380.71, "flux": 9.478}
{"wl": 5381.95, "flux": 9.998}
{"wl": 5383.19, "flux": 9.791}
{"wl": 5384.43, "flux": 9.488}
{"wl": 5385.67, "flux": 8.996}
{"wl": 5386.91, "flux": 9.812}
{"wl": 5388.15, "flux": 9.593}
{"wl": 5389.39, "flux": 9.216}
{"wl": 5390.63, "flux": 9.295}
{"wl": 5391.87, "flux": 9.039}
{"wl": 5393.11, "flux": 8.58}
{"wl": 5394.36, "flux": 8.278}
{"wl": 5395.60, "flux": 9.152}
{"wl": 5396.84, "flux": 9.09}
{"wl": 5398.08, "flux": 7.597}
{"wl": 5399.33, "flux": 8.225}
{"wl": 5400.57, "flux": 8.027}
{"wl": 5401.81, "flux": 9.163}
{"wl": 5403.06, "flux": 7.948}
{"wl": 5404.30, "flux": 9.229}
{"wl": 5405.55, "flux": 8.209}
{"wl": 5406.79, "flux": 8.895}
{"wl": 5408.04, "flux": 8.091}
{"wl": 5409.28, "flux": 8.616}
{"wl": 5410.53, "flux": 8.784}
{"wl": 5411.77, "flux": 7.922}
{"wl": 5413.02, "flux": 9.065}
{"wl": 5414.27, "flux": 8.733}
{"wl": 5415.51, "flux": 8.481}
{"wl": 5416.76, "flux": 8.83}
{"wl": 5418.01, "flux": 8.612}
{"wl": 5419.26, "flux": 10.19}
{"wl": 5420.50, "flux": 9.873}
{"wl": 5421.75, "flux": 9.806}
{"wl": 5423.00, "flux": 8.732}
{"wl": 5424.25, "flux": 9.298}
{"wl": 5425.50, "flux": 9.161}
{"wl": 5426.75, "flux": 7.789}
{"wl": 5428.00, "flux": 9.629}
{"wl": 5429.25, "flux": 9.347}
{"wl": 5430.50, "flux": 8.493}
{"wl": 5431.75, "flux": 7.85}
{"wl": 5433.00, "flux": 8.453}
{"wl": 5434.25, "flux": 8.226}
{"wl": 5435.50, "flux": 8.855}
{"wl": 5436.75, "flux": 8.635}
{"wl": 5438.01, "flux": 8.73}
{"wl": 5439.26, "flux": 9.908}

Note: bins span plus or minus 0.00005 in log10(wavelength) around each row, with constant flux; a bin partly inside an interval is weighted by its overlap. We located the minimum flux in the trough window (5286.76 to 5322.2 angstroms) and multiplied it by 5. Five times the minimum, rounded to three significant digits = 34.4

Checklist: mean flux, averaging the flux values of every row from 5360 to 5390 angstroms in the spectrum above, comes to 9.2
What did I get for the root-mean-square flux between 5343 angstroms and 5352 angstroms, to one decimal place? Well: 9.0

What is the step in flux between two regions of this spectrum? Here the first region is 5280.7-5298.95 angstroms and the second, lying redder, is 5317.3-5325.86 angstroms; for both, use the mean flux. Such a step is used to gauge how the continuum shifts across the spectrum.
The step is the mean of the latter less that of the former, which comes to -0.4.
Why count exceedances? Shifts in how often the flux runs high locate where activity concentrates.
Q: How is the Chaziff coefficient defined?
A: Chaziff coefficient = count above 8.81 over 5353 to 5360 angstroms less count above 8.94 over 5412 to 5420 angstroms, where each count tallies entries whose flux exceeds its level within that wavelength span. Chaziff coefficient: 3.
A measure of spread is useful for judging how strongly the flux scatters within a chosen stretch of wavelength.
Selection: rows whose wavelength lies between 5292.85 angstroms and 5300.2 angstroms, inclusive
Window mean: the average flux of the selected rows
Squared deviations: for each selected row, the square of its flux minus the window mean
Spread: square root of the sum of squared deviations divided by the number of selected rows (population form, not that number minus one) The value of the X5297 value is 1.3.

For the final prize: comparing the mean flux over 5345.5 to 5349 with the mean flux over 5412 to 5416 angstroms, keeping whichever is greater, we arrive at 9.0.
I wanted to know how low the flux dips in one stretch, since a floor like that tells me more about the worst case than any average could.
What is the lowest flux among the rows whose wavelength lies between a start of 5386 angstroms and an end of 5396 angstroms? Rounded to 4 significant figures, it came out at 8.278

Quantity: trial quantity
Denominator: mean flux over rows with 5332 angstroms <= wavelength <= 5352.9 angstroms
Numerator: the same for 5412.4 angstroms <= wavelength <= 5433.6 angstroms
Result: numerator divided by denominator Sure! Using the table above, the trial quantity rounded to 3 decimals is 1.045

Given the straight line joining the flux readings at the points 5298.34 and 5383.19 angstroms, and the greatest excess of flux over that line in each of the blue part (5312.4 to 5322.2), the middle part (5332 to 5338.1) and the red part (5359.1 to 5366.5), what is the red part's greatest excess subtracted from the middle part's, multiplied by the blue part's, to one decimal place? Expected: 1.3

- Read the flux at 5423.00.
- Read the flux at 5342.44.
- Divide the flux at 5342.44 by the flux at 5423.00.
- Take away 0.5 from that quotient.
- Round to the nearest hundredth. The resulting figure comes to 0.40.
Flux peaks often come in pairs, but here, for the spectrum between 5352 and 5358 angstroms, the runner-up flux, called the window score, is 9.29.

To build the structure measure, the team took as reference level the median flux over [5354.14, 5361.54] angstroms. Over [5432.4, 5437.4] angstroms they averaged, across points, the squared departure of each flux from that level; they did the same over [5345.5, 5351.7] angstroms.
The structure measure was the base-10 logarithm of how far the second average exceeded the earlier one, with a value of -1.7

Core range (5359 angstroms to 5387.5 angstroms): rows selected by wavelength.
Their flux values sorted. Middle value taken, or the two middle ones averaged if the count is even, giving 9.11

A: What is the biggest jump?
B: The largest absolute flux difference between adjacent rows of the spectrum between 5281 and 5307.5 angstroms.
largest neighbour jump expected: 1.81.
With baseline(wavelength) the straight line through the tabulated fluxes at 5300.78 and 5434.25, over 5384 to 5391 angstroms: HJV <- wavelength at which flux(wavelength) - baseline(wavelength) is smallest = 5385.67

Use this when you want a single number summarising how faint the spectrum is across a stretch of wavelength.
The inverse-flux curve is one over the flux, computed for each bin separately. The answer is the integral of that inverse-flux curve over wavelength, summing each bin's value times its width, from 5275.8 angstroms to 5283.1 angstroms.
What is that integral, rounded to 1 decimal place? 0.8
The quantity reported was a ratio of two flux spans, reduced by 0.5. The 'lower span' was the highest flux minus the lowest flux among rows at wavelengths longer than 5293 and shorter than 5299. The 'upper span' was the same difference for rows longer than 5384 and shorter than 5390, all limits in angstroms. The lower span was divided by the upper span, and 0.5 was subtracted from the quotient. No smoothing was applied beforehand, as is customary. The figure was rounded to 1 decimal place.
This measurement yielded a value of 3.8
